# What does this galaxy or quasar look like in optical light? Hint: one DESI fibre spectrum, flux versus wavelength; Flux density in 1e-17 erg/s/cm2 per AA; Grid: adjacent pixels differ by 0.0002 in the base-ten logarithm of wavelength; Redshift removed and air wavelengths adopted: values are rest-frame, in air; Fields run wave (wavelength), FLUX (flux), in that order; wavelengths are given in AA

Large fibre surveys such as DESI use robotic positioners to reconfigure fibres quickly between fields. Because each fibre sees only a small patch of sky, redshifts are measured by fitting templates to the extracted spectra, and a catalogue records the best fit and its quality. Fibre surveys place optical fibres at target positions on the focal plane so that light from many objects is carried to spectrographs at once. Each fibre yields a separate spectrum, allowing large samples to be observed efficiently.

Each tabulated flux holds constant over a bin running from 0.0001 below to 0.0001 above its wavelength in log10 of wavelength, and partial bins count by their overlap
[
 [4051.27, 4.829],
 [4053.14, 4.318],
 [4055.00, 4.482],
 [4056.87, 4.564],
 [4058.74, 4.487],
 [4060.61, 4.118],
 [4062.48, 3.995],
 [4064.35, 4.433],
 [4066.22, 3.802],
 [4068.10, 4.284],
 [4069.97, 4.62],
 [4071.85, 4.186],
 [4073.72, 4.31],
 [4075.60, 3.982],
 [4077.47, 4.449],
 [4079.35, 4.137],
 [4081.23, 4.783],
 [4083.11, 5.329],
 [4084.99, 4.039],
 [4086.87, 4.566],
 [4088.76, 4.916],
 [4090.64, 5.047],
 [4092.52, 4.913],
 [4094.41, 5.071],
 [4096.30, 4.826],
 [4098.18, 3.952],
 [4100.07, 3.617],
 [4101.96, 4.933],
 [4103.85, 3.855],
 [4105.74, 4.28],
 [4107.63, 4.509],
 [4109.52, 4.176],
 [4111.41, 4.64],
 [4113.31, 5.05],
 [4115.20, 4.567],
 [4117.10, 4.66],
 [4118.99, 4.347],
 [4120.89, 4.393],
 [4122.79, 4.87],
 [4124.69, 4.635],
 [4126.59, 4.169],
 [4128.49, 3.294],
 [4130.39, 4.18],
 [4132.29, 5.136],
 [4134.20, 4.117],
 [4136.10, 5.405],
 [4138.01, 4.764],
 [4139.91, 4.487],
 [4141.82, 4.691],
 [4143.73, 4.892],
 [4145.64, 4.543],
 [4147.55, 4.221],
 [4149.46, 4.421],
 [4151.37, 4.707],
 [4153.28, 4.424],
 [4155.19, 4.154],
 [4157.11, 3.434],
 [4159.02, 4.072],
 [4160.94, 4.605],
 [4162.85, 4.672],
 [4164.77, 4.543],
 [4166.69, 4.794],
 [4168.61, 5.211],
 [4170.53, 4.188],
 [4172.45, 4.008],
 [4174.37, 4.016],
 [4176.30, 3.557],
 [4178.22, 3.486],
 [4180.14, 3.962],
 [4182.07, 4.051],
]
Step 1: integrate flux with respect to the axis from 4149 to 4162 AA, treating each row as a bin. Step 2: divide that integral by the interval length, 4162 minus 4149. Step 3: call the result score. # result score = 4.26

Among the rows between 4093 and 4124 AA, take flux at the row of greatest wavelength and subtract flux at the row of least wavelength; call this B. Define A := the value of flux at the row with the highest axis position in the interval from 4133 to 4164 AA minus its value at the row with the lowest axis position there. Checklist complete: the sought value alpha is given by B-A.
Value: -0.8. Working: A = 0.6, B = -0.20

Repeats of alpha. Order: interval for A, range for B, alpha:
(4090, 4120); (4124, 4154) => 0.5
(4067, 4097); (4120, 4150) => -0.5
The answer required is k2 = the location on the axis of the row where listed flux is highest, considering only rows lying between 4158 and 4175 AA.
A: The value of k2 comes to 4168.61 AA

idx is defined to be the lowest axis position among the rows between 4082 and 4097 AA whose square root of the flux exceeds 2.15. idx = 4083.11 AA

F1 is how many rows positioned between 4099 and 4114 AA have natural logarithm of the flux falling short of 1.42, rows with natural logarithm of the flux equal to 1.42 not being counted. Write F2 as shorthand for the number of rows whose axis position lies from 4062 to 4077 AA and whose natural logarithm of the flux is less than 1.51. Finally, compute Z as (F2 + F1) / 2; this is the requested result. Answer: 4.5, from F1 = 2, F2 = 7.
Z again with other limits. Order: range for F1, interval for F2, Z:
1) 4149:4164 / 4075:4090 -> 3.0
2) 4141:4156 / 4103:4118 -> 2.0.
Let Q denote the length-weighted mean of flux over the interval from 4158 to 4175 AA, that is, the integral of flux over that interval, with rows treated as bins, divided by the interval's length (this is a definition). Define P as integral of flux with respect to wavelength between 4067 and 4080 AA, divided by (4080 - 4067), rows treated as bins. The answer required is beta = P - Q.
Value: -0.18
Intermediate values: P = 4.28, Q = 4.46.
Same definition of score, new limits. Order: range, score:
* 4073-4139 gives 4.51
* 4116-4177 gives 4.43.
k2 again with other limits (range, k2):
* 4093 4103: 4094.41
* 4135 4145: 4136.10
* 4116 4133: 4132.29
